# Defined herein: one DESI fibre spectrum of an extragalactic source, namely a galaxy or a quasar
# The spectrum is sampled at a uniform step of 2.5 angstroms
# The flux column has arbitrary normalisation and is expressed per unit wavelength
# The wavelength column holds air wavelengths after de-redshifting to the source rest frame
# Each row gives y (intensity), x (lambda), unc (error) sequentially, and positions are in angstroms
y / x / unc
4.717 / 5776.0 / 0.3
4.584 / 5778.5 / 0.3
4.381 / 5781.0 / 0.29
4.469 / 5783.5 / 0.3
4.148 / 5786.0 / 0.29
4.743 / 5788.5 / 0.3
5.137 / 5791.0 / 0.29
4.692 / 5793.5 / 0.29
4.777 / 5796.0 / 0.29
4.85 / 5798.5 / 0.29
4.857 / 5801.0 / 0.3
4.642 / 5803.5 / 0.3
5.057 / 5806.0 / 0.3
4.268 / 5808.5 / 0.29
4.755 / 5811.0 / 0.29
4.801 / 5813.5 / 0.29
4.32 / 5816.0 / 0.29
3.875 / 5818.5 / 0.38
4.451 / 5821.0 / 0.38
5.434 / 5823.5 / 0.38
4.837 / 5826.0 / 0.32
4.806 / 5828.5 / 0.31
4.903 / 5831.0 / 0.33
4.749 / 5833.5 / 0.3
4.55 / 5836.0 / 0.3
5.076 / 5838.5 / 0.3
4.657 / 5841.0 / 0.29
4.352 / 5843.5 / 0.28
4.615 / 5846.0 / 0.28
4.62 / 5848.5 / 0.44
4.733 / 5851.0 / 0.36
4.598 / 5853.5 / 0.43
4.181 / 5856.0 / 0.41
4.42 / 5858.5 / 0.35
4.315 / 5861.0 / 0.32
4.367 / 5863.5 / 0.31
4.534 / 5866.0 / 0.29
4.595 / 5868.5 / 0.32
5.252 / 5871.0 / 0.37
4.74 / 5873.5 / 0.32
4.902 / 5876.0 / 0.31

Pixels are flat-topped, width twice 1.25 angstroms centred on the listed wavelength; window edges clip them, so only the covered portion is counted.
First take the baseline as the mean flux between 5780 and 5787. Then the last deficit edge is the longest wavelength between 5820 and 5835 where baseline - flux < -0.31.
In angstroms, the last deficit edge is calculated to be 5833.5 angstroms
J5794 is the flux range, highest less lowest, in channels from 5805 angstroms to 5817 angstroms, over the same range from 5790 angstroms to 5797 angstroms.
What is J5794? 1.8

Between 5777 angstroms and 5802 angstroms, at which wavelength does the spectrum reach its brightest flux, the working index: 5791.0 angstroms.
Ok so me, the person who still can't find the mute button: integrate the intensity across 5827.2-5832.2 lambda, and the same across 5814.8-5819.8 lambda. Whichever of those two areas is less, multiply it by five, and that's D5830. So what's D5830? 102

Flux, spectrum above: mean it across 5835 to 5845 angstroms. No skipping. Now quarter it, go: 1.165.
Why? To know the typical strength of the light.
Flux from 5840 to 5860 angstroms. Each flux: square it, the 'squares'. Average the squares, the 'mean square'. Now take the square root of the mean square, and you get 4.53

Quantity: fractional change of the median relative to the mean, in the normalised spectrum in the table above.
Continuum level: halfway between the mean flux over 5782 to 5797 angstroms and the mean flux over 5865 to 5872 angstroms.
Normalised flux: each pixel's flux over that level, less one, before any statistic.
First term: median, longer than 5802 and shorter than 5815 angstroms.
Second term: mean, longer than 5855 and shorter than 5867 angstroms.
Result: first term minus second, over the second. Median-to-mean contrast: -1.1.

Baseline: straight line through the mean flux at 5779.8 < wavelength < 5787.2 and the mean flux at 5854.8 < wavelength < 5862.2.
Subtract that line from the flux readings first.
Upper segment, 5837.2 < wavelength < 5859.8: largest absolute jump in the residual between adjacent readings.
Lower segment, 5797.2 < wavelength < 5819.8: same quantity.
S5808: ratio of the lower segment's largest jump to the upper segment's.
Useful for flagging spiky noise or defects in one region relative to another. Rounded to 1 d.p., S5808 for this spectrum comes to 1.9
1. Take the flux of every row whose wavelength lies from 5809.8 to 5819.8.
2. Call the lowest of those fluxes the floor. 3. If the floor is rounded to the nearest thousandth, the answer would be 3.875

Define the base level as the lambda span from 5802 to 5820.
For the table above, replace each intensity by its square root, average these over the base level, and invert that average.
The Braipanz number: 0.470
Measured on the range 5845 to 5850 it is 0.465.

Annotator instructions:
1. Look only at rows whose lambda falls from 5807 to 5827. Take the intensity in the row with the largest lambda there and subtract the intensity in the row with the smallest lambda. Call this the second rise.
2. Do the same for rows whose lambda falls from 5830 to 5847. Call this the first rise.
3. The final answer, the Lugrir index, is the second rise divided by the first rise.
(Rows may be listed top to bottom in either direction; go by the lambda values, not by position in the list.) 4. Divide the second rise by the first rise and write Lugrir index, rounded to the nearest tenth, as -2.0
